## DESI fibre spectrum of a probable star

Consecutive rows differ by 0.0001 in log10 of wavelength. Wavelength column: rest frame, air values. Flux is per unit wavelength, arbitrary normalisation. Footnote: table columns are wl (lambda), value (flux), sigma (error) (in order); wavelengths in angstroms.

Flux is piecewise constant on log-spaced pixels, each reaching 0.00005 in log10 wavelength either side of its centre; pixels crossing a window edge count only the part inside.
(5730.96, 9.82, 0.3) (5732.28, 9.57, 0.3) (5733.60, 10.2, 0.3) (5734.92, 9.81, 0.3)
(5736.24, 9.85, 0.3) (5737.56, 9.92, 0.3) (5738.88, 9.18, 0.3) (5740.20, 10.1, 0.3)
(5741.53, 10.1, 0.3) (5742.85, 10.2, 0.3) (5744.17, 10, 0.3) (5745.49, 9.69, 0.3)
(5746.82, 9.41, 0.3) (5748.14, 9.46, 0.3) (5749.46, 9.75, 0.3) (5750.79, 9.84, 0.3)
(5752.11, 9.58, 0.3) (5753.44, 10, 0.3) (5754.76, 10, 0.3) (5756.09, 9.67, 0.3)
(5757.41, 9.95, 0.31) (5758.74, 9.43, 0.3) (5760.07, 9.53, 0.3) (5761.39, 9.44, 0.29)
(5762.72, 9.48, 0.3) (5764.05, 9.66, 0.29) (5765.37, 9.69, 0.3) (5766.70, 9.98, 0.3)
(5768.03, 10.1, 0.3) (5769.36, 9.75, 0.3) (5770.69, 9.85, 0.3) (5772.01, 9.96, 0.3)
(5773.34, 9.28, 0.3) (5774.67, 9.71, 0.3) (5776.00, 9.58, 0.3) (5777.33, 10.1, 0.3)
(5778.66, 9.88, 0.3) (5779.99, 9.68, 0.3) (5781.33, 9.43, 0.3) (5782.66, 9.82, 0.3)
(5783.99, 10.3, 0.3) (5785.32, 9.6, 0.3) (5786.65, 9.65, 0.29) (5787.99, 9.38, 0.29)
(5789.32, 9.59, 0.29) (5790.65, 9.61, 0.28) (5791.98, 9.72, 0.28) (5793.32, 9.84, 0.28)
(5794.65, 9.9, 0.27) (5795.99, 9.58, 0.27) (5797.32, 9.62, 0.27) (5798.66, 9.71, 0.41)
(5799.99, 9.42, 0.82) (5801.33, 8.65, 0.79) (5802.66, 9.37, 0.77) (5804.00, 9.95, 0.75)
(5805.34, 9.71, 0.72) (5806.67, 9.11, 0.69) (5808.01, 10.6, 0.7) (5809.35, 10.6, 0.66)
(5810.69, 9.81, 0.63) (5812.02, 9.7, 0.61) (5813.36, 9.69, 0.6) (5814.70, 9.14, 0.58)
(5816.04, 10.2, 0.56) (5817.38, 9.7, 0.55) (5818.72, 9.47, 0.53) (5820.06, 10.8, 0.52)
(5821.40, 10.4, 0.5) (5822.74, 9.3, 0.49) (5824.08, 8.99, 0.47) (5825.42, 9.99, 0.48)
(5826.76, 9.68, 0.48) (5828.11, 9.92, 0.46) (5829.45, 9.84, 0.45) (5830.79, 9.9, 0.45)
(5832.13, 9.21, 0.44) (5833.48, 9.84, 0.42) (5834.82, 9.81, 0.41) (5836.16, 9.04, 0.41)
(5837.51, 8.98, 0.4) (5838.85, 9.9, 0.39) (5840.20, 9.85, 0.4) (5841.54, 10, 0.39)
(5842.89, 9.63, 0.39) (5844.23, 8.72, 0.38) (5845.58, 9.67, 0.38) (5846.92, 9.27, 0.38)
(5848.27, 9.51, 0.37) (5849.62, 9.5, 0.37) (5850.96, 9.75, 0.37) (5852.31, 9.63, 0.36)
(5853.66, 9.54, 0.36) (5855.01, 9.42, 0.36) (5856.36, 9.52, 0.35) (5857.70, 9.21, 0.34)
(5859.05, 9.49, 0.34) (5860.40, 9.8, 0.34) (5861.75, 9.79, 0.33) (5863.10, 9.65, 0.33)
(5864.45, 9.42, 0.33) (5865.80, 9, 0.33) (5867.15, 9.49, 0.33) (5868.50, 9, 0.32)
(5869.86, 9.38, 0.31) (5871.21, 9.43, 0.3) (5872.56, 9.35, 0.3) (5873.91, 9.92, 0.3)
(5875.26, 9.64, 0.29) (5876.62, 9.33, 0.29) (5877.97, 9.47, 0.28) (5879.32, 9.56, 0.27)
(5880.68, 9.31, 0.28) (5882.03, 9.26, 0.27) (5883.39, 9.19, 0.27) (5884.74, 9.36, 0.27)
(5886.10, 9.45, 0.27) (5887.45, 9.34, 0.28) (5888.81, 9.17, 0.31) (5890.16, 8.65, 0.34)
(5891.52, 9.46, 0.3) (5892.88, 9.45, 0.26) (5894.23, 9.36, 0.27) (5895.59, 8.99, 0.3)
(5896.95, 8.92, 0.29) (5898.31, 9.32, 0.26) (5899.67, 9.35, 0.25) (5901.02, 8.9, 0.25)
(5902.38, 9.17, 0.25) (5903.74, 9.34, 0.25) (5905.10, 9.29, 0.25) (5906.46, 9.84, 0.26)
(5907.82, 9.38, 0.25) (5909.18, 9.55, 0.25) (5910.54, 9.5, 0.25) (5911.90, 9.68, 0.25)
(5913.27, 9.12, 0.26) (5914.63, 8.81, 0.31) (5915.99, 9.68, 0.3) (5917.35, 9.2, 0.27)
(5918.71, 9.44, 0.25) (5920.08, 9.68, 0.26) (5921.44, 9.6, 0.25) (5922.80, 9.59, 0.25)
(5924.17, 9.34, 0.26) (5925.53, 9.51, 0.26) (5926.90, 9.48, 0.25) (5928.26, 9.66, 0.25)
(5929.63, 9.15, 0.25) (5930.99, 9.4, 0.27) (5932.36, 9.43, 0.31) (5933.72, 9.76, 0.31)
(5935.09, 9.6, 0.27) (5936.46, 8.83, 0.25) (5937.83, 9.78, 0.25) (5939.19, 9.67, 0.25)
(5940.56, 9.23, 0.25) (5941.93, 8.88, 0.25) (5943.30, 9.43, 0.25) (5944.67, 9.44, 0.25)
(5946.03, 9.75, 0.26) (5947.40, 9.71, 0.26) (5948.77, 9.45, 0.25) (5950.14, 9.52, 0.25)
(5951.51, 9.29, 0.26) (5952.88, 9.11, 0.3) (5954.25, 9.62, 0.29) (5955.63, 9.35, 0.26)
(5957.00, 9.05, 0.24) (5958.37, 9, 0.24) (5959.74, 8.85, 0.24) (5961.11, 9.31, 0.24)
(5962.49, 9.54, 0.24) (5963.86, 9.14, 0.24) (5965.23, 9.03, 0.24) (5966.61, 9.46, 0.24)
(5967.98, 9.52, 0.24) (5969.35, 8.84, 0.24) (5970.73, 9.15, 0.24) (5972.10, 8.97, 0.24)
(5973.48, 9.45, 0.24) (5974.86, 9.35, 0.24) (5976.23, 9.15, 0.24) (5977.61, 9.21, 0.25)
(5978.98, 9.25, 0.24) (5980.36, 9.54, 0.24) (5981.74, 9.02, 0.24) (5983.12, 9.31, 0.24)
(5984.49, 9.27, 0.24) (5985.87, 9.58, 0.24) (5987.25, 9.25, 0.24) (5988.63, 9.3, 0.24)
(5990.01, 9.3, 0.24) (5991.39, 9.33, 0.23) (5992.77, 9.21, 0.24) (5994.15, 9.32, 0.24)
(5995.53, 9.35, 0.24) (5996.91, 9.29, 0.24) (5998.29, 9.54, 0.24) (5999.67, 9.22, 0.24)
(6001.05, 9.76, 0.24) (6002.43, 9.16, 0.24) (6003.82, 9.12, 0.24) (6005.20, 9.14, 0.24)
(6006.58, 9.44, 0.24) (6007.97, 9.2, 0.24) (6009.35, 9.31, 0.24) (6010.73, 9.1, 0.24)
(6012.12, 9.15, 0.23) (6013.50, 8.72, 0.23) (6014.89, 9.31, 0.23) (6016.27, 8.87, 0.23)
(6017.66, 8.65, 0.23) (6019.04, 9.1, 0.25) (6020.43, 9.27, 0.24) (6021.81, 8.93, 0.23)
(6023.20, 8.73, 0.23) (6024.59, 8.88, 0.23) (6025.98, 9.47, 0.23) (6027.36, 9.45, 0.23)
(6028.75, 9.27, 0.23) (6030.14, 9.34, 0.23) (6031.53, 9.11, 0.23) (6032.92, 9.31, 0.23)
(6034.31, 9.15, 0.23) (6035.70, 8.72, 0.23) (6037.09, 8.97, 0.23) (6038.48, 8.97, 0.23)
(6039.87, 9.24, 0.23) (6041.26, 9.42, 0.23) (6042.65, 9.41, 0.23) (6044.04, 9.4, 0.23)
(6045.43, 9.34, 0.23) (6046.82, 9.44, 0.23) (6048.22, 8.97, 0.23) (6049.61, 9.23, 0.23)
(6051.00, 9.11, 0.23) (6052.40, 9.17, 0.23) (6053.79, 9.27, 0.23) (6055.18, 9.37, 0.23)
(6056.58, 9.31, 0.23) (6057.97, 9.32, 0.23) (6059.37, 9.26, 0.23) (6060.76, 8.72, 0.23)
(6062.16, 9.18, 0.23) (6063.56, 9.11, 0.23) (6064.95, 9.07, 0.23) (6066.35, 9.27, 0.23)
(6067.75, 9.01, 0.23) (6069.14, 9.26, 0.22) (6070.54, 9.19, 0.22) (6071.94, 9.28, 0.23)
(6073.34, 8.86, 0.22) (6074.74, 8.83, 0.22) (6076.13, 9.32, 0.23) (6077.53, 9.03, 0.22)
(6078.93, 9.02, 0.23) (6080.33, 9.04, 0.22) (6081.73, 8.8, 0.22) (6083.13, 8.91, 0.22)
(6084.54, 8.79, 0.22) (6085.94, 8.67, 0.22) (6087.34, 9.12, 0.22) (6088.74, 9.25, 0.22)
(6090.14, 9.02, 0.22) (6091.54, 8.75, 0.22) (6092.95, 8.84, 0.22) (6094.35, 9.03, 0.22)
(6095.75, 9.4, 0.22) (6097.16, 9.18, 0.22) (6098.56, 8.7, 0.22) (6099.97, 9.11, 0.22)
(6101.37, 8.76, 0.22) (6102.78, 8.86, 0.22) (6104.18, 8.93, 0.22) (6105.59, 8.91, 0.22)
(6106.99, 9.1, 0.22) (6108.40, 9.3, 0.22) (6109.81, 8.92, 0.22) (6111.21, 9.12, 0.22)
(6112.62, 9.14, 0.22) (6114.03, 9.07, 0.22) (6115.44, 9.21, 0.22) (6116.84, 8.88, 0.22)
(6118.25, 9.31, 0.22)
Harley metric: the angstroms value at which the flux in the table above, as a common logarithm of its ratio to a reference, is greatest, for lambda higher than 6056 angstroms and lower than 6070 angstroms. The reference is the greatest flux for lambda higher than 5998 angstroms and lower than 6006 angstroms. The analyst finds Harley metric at 6057.97 angstroms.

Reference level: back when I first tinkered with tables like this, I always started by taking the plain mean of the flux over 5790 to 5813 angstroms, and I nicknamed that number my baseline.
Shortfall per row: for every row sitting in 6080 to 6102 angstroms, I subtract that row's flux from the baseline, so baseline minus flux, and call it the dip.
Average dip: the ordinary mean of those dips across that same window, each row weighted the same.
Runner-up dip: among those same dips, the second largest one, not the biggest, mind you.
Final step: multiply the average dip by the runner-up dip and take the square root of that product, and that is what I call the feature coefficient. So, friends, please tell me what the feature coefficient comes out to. 0.86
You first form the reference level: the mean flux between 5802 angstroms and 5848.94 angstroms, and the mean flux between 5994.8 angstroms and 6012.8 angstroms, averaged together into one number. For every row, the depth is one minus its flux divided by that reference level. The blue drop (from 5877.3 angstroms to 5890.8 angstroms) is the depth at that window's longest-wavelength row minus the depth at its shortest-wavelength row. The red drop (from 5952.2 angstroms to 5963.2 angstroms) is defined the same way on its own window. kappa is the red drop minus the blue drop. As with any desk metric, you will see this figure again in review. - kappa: -0.13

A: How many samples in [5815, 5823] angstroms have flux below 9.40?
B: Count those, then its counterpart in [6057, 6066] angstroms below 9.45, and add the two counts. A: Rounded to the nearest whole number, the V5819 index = 7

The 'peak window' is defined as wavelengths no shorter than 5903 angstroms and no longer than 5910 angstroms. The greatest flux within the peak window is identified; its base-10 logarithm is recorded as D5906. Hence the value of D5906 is 0.99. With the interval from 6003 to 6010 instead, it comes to 0.97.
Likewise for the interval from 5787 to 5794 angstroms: 0.99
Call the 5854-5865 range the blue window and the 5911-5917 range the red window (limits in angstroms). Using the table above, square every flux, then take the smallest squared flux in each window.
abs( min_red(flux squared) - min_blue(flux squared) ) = 7.2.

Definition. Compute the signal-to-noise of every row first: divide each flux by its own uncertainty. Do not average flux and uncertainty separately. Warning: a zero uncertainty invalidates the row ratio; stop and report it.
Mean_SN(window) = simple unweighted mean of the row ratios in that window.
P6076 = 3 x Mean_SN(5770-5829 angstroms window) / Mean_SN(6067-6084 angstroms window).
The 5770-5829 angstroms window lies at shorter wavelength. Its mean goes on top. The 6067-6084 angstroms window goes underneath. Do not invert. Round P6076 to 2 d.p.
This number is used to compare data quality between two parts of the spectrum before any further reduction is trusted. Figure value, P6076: 1.83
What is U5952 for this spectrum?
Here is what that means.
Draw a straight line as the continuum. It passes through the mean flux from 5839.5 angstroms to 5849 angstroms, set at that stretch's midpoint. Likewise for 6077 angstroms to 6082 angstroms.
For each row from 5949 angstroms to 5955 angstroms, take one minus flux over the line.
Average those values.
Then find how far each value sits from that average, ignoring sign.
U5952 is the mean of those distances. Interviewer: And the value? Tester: 0.0200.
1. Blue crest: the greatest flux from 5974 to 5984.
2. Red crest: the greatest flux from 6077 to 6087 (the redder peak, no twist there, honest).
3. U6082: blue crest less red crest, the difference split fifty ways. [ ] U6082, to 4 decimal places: 0.0100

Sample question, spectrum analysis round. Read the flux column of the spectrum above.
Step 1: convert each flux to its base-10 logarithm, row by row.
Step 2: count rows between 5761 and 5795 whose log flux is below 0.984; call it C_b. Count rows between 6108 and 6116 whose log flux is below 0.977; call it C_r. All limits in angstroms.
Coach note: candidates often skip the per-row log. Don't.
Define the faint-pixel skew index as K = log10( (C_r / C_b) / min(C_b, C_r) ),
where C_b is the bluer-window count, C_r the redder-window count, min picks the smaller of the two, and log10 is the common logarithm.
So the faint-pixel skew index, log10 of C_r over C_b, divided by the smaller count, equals -0.95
